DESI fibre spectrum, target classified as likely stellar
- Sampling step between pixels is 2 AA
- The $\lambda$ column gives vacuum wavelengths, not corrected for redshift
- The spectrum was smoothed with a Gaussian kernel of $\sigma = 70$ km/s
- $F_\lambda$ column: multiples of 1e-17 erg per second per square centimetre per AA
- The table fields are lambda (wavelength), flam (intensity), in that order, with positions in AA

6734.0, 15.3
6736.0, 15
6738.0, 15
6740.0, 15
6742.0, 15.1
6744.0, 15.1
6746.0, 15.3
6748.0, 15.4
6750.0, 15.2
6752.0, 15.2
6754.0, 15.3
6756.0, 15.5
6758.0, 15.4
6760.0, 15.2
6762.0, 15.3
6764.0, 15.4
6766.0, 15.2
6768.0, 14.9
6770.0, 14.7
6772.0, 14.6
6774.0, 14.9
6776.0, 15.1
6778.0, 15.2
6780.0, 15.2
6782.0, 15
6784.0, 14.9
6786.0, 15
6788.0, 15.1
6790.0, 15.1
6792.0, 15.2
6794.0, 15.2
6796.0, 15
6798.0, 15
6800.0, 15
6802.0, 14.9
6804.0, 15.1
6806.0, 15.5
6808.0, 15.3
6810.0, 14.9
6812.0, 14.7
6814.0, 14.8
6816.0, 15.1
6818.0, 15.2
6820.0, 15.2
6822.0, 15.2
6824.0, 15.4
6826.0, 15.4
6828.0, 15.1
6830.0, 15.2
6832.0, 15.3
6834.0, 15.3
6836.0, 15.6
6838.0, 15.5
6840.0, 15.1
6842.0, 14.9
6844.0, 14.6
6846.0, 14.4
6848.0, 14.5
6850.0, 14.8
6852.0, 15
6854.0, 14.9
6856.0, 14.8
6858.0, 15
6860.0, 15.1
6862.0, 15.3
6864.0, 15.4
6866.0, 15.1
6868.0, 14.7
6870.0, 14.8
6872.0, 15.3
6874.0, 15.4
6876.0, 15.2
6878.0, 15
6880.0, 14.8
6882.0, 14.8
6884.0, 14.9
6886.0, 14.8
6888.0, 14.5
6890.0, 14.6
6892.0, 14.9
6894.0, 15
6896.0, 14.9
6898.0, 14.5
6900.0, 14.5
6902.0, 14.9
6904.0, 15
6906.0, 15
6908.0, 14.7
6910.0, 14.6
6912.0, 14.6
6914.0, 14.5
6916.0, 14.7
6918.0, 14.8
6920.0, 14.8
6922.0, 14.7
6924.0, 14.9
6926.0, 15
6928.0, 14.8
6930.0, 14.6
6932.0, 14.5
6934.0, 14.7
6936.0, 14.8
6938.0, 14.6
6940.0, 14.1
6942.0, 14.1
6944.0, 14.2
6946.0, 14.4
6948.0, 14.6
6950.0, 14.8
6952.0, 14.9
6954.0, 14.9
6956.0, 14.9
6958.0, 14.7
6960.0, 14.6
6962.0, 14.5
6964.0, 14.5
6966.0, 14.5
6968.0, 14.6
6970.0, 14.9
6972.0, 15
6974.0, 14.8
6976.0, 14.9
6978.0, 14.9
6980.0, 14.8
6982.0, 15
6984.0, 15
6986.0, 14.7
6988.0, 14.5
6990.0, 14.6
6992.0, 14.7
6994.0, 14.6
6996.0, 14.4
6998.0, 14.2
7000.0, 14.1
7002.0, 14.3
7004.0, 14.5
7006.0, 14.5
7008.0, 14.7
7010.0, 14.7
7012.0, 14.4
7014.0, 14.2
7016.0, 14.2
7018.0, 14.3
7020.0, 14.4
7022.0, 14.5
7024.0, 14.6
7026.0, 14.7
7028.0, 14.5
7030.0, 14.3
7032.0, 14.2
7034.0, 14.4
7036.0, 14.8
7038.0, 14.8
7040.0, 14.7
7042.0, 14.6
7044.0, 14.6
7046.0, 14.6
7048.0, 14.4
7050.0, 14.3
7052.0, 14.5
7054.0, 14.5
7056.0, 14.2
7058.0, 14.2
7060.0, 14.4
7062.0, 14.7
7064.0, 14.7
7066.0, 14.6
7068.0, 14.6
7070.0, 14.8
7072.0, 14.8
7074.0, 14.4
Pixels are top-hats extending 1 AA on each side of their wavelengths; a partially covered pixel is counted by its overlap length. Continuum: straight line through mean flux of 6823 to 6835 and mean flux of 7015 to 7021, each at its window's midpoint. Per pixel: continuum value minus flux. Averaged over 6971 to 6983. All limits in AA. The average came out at -0.39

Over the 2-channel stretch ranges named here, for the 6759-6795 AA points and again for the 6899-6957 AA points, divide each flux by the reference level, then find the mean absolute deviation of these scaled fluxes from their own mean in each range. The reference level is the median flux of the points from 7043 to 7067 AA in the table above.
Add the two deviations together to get 0.0246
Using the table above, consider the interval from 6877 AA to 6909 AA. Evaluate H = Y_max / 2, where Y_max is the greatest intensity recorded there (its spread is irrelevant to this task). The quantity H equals 7.50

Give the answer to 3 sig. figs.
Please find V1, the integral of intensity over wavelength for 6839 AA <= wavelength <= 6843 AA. 60.0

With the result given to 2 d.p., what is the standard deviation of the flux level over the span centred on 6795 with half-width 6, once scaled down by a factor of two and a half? 0.04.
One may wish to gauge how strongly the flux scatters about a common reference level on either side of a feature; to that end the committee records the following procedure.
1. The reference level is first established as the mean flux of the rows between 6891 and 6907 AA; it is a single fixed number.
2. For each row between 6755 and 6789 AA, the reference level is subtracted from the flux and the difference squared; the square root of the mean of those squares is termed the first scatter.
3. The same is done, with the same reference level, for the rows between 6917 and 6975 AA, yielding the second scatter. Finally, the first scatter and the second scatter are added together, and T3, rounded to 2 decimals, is 0.65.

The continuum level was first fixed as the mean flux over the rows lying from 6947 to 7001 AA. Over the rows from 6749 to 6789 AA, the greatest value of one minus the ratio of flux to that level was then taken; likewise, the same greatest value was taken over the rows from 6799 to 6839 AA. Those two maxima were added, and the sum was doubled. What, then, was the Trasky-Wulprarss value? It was 0.01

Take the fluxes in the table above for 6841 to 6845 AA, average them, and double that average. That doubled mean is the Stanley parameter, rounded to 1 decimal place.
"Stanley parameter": 29.5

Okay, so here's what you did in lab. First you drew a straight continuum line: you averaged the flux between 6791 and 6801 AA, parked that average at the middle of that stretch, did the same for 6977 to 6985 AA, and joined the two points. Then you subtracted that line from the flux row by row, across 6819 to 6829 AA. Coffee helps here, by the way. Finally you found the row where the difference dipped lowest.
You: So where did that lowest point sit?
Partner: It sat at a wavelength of 6828.0 AA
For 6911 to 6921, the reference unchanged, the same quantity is 6914.0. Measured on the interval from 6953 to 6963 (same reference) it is 6962.0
